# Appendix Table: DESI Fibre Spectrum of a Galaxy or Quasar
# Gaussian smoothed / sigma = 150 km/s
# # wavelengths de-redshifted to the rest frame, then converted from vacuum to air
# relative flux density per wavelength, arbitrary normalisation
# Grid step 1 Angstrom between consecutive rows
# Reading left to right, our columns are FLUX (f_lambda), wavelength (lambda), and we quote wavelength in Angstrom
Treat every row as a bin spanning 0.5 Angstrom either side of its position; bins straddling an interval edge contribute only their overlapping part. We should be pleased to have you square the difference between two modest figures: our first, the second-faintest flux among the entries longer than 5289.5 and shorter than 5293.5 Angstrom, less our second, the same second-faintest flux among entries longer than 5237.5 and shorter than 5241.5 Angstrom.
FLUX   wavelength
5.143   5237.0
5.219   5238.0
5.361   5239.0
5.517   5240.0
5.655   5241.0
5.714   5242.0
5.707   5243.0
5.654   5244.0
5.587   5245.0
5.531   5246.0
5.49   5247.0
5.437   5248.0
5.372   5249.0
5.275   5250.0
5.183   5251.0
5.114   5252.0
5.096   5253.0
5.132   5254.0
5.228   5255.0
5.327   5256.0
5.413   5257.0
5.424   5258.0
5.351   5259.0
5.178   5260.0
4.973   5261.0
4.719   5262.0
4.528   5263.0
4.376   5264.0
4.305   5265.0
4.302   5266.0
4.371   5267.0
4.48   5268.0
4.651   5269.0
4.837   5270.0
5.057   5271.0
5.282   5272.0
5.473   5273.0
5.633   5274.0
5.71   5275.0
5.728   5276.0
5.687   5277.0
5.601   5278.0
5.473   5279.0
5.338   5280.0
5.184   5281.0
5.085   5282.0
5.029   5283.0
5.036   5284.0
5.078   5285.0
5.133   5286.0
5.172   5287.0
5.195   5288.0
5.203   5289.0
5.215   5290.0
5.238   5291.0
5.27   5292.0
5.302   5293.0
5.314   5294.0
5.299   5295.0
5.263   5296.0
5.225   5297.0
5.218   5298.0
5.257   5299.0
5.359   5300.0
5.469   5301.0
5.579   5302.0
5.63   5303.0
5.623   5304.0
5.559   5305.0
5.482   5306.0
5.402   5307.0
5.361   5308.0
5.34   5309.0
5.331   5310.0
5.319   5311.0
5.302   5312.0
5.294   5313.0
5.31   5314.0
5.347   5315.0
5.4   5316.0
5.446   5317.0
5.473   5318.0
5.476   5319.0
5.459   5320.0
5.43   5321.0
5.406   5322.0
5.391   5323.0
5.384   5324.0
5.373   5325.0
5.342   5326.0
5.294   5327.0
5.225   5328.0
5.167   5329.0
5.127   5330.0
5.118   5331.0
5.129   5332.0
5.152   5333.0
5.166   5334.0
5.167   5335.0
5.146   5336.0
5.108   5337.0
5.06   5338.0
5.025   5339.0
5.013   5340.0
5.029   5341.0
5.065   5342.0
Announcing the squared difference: 0.0151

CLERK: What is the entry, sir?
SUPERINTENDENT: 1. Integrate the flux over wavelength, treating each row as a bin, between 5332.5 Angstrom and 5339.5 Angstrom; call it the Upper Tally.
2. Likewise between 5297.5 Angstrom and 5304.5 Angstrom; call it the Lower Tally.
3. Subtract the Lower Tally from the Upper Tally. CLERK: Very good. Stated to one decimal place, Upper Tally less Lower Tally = -2.3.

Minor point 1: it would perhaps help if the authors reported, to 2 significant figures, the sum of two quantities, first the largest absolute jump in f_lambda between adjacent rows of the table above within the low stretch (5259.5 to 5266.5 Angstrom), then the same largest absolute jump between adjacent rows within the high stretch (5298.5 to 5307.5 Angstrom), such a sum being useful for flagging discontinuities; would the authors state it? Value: 0.36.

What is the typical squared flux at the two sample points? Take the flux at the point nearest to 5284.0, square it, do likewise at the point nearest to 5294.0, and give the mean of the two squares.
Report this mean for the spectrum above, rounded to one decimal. 26.8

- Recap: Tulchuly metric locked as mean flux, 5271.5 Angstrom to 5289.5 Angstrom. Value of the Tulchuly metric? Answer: 5.34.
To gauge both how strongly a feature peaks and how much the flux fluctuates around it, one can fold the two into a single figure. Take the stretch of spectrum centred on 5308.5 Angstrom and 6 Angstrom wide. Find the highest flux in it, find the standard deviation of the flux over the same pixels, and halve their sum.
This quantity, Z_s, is 2.77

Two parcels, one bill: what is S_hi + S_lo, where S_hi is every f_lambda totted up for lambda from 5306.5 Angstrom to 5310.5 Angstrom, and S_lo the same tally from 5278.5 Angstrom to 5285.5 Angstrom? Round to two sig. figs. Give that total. 58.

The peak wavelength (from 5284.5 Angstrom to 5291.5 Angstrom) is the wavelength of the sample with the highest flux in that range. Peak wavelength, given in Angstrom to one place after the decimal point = 5291.0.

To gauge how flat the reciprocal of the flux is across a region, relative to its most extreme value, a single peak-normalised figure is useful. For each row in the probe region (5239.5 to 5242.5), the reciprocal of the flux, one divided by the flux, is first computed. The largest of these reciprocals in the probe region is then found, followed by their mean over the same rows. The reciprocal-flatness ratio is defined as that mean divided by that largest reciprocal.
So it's 0.98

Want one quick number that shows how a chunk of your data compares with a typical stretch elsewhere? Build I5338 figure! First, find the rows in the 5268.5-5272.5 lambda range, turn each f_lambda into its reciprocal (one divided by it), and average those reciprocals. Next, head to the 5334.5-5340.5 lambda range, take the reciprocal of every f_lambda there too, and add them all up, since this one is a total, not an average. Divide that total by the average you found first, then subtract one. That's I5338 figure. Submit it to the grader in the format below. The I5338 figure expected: 4.8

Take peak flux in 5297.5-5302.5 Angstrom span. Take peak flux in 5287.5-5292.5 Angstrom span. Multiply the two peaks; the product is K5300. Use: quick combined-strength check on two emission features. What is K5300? 29.40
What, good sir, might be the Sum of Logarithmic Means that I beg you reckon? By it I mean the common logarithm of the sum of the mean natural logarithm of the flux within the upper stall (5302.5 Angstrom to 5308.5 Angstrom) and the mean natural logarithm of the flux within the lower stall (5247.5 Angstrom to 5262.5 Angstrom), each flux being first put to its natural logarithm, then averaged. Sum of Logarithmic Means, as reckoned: 0.526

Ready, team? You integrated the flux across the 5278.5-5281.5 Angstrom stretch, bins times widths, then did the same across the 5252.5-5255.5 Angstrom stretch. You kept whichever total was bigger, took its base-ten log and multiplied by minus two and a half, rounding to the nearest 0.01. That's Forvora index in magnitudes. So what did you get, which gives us -3.01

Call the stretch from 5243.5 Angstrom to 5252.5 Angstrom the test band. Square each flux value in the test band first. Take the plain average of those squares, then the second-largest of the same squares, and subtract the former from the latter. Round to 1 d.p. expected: 2.0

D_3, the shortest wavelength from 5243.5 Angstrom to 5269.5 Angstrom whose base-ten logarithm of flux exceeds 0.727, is 5244.0 Angstrom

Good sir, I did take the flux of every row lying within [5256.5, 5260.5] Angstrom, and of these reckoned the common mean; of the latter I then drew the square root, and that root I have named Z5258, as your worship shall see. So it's 2.31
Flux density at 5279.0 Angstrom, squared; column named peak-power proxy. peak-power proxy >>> 30.0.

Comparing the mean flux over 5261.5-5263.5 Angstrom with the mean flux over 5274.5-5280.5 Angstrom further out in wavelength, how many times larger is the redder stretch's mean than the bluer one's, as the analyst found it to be 1.21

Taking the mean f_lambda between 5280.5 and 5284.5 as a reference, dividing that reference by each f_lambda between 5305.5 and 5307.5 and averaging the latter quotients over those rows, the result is 0.934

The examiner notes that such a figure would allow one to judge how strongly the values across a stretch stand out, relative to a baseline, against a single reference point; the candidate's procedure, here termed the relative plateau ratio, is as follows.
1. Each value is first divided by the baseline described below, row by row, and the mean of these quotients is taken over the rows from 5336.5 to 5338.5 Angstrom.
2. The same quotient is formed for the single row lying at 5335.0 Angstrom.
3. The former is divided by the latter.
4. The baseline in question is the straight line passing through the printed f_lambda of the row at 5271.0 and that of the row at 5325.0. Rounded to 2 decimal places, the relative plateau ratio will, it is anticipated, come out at 0.98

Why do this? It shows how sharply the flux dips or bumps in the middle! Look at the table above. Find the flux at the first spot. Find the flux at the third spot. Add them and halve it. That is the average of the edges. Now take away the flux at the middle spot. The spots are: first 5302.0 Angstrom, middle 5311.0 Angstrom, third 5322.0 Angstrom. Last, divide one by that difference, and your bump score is 5.8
